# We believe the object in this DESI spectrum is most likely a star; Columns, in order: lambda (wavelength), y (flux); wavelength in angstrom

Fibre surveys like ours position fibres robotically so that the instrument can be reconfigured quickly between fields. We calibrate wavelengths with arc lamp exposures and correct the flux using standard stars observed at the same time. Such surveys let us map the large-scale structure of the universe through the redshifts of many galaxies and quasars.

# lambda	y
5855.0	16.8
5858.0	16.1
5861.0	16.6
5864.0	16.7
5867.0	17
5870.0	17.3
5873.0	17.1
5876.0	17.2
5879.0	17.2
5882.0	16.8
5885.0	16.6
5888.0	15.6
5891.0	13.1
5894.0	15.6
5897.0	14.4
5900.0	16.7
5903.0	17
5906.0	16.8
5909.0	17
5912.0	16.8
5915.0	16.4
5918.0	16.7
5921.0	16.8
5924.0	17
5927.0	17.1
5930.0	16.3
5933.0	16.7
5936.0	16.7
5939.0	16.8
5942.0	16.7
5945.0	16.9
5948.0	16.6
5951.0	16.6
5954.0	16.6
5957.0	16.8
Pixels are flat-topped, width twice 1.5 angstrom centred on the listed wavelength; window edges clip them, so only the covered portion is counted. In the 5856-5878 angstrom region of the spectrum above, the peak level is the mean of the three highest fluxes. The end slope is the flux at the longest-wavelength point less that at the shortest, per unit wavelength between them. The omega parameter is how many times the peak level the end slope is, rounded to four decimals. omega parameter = 0.0036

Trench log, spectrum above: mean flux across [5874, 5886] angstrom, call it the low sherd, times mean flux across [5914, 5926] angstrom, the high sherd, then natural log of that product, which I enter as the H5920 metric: 5.65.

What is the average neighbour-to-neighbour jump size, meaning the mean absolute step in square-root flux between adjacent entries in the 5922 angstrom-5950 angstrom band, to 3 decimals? 0.031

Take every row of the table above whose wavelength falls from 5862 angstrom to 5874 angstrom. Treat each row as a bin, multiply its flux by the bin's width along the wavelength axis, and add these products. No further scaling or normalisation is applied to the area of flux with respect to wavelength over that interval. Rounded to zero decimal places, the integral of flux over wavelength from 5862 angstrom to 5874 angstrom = 204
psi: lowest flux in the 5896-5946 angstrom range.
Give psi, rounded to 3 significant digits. 14.4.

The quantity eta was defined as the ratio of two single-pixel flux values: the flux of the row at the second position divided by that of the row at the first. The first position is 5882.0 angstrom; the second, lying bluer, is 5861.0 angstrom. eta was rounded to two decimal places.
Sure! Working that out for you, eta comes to 0.99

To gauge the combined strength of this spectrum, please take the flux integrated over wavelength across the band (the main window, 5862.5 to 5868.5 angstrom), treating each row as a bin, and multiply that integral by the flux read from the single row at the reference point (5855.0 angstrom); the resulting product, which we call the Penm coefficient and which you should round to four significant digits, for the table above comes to 1698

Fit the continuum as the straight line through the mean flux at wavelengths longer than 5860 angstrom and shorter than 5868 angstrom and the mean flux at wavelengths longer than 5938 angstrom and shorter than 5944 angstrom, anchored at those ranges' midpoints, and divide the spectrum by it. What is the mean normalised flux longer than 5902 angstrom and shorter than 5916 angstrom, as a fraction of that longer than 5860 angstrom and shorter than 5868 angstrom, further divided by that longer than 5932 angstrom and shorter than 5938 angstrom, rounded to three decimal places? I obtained 1.006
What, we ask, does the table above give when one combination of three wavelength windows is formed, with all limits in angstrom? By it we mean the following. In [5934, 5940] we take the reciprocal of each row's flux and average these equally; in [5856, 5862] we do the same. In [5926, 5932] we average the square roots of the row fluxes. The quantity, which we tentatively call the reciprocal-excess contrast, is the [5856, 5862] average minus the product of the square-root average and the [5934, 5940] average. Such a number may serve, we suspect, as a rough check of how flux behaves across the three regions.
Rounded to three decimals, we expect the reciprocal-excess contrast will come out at -0.183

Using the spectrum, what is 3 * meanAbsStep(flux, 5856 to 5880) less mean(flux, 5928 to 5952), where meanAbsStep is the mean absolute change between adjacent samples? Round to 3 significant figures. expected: -16.0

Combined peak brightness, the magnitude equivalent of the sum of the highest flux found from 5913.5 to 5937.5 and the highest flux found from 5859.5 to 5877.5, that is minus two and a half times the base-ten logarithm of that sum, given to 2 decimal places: -3.84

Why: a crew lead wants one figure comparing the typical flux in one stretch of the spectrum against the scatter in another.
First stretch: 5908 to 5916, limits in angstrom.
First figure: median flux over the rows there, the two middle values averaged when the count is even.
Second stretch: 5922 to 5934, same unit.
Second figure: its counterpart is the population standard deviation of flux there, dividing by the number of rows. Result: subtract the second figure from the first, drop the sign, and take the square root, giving 4.06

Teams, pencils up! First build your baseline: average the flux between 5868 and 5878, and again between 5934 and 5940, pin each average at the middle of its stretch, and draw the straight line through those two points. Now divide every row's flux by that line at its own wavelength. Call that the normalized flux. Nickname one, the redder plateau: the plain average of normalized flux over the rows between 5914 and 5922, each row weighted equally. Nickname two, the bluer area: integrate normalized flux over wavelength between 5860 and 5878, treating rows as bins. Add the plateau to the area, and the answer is 19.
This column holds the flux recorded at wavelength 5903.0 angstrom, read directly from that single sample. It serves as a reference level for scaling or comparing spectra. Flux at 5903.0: 17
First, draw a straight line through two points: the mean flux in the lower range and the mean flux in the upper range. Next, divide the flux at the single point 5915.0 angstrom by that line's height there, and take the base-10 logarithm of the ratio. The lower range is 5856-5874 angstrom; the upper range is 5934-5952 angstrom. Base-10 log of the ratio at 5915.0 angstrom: -0.0091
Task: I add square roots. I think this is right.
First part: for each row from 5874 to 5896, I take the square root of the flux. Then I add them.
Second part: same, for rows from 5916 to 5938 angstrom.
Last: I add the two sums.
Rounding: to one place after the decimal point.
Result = 56.6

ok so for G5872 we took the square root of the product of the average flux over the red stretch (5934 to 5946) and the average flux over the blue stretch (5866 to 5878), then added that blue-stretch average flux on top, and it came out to 34.1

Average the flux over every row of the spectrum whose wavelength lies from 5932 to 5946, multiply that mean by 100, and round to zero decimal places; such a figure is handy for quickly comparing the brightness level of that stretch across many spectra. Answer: 1676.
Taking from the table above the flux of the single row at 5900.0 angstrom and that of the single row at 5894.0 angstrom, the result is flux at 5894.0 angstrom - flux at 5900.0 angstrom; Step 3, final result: -1.1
